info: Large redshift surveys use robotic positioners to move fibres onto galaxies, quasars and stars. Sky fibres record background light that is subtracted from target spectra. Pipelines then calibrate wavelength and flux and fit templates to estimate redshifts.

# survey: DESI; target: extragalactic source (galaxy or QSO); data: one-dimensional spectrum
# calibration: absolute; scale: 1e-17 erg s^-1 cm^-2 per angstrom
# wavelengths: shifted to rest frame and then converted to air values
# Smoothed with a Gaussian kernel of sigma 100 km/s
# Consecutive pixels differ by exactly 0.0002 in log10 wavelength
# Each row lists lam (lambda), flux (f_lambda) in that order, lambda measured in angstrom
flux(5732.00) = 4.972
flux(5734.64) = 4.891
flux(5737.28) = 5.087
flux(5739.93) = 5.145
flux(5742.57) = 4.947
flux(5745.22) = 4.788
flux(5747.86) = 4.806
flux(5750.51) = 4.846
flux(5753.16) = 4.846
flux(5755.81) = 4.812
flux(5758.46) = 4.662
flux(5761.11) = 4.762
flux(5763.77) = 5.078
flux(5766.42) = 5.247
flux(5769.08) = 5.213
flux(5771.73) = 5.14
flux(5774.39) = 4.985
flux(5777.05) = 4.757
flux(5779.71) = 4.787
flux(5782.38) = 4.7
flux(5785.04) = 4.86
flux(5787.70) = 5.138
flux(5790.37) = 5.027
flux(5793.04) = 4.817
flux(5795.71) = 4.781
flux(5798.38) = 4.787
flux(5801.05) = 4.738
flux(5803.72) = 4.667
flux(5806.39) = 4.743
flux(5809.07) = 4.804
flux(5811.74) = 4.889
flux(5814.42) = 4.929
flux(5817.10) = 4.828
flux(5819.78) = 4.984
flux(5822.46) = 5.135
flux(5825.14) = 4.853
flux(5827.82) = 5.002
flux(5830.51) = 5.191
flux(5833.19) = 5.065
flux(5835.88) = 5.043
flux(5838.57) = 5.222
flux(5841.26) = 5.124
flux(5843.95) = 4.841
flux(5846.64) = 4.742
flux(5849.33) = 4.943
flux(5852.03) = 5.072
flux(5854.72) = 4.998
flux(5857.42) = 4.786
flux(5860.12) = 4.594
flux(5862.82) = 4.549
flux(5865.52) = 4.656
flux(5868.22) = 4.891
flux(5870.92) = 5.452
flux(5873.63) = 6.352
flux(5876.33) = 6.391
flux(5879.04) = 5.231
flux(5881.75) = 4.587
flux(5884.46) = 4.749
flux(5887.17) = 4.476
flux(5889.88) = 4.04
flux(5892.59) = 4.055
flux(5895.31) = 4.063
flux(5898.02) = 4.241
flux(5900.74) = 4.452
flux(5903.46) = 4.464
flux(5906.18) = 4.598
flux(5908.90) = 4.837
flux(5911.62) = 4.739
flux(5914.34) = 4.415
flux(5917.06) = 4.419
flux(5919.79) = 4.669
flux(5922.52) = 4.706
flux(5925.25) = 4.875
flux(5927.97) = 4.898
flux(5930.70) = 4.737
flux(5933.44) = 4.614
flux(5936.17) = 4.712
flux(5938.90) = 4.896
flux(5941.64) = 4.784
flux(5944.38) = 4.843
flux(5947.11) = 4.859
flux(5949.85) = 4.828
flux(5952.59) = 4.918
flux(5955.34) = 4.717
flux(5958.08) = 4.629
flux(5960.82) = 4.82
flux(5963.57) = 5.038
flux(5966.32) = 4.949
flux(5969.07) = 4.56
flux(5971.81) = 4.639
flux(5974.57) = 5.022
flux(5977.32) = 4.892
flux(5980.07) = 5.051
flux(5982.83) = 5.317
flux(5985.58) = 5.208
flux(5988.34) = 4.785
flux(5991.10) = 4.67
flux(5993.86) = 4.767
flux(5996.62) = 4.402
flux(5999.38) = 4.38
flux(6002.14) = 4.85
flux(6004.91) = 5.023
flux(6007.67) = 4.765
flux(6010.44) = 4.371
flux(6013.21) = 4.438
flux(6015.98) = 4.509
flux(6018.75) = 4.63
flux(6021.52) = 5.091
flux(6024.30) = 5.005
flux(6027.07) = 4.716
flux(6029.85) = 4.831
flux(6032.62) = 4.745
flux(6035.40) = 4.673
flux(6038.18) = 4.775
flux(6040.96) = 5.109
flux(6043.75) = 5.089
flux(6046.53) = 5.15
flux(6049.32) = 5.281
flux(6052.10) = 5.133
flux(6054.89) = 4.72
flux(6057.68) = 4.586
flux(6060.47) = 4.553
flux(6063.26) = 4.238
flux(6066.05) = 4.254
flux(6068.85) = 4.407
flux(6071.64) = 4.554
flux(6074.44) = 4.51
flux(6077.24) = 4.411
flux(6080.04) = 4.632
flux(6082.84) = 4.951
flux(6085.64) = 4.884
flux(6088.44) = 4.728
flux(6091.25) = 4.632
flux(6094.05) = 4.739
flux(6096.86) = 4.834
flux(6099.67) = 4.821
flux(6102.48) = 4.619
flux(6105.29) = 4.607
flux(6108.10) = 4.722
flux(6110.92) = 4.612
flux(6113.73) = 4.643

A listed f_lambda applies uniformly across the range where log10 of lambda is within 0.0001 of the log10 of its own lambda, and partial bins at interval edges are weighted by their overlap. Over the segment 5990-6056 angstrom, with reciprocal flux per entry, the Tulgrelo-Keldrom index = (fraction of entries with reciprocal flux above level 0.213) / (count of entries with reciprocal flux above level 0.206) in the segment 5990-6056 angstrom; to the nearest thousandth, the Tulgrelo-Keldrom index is 0.021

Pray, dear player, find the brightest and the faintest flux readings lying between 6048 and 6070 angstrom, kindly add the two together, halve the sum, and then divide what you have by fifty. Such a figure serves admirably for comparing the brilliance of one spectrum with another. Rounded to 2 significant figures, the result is 0.095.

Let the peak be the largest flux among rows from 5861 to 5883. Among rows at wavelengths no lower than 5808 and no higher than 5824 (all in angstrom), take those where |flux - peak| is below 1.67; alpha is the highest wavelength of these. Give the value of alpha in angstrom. 5822.46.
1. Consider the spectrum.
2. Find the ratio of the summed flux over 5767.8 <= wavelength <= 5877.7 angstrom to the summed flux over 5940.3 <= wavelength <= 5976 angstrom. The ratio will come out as 3.3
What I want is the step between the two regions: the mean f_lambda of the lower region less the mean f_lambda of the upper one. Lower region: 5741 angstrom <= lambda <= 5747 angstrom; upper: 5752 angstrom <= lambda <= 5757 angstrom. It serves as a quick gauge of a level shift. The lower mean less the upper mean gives 0.0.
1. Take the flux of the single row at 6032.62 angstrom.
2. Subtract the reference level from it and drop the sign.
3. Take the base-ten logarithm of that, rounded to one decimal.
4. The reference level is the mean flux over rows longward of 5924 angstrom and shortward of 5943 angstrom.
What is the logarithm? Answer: -1.4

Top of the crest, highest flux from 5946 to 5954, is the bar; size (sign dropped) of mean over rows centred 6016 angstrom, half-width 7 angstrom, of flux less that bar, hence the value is 0.31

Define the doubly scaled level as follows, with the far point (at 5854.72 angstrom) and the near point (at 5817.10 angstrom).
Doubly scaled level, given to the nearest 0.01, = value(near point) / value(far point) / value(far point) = 0.19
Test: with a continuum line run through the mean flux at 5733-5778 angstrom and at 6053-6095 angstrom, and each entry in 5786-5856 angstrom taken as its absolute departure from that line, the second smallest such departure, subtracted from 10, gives 9.99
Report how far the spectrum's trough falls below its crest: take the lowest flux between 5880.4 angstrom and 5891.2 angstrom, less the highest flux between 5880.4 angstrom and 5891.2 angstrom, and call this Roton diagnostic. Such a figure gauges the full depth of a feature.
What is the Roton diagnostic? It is -0.71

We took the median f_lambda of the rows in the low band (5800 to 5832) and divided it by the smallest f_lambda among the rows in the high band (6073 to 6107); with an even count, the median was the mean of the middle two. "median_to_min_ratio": 1.10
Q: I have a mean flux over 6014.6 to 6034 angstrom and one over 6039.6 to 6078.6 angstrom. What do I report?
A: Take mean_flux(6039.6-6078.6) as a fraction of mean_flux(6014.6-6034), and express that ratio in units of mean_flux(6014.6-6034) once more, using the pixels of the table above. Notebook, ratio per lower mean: 0.205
